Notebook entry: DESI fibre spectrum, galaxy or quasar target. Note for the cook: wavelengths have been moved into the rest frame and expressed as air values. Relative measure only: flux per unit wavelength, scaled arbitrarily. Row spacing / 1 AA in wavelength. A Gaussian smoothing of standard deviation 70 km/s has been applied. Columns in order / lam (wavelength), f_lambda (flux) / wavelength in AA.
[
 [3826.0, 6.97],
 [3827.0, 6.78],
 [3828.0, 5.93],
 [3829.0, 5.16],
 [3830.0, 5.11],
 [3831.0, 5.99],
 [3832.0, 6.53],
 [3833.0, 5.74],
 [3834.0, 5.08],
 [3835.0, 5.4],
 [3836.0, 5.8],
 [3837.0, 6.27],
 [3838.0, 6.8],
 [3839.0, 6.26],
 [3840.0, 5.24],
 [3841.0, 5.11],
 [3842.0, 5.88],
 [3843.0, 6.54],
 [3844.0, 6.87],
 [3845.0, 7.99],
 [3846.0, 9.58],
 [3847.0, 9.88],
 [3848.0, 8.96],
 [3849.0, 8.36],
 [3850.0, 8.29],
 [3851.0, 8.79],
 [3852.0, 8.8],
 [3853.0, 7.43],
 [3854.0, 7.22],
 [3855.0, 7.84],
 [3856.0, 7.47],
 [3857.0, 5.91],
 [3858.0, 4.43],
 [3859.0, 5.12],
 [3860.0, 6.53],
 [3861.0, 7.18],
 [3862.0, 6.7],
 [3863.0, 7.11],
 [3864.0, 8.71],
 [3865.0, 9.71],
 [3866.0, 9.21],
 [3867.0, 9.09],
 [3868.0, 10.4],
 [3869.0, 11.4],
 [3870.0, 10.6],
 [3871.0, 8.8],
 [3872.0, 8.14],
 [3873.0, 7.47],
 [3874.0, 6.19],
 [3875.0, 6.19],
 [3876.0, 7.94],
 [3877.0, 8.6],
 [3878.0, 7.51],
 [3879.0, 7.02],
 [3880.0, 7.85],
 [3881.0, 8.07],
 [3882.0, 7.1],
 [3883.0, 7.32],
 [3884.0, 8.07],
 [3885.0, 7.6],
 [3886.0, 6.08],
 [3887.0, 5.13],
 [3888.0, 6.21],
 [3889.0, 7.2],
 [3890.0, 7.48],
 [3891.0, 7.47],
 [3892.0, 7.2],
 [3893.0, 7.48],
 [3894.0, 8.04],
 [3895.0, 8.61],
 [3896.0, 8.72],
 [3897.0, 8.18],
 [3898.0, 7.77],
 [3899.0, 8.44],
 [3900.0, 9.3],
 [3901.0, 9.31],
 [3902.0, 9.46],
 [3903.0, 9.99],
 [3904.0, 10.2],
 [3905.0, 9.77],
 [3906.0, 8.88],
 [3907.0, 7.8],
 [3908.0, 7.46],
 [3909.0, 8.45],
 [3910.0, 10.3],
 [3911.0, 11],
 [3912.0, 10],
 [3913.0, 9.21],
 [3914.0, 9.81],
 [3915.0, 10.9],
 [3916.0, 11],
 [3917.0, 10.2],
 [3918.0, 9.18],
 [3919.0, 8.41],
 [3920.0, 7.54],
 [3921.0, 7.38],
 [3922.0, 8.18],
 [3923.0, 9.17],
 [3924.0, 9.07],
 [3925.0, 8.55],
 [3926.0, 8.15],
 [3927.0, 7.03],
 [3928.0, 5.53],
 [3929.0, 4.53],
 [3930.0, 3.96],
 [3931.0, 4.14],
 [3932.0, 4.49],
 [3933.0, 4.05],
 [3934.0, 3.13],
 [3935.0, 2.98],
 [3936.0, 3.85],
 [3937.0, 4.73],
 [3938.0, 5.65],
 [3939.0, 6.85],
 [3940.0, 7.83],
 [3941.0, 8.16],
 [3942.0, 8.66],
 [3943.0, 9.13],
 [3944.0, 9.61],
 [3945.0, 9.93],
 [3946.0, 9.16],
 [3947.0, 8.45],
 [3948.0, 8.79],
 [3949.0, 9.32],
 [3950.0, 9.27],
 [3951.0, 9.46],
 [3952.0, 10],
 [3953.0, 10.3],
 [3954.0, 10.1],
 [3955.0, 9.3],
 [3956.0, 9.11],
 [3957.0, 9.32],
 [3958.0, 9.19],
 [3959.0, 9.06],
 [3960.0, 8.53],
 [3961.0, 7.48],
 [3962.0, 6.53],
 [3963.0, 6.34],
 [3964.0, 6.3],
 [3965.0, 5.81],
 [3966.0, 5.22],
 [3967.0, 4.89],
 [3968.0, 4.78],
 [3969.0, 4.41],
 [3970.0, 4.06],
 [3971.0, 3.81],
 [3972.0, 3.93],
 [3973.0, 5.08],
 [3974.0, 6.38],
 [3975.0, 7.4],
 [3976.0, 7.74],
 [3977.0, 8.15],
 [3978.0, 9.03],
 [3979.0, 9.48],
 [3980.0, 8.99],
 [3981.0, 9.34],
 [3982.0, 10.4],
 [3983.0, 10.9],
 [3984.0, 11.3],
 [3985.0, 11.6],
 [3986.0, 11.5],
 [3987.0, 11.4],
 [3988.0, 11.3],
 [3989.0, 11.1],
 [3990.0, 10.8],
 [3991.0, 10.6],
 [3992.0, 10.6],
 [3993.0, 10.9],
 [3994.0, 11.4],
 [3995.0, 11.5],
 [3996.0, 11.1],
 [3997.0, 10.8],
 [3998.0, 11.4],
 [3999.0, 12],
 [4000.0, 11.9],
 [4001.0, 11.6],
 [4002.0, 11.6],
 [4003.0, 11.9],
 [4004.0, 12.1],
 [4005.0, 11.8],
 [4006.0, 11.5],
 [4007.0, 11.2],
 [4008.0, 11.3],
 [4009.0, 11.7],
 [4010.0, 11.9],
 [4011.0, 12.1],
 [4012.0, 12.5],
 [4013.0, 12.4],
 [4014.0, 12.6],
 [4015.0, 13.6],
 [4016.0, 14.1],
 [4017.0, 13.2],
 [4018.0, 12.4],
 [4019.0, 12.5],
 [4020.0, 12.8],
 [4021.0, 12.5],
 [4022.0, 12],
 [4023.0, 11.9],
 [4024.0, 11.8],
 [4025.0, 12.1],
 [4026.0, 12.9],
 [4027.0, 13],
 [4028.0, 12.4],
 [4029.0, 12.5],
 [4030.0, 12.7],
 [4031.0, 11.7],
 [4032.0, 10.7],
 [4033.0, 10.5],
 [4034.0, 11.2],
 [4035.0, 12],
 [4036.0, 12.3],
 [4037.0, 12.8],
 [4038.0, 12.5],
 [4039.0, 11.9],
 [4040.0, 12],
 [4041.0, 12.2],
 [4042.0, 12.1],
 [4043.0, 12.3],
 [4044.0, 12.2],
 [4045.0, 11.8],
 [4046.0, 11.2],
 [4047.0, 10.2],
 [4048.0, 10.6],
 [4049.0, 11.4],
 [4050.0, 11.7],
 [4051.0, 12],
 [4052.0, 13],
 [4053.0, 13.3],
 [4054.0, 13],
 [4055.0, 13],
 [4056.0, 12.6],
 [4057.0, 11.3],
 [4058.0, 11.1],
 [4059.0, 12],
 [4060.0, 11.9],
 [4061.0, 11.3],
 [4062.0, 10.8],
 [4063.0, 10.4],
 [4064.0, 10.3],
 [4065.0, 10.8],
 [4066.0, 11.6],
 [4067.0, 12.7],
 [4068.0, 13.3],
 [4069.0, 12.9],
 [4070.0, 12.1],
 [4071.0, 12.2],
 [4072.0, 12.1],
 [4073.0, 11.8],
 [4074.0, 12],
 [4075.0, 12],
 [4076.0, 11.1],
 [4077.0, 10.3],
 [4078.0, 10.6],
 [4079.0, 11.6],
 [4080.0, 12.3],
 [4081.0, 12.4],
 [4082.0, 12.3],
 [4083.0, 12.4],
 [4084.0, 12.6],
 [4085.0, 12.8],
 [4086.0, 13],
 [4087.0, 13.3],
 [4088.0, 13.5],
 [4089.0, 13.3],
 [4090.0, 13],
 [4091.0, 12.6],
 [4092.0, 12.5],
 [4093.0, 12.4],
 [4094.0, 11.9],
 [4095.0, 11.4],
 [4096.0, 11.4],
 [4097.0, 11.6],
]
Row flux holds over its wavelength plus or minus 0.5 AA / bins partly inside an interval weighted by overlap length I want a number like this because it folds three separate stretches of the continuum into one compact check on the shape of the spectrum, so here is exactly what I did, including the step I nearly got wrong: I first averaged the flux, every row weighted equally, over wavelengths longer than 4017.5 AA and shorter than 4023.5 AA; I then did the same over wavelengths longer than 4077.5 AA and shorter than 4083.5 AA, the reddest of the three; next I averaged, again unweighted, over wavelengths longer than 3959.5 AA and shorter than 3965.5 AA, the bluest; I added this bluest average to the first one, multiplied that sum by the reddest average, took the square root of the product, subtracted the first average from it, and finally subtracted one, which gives 1.8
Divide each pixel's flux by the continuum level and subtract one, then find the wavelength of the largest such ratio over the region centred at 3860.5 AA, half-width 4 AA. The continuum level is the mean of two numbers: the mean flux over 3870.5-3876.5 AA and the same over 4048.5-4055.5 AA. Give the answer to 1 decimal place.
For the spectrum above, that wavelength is 3864.0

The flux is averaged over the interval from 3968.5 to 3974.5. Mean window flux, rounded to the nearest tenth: 4.6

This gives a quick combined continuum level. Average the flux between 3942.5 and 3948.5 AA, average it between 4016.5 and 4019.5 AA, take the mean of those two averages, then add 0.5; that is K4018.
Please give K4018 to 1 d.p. 11.4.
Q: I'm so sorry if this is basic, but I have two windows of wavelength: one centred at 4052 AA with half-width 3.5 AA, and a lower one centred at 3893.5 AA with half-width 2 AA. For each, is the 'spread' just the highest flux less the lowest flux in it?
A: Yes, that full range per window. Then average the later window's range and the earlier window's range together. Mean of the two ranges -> 1.7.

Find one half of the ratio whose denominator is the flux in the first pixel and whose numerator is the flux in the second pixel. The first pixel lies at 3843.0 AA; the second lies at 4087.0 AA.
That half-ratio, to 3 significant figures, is 1.02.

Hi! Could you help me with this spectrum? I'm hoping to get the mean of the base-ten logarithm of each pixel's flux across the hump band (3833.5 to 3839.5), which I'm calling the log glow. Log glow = 0.77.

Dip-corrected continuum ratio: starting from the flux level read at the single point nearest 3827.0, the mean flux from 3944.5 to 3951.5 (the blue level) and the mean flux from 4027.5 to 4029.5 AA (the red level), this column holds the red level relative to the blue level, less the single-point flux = -5.4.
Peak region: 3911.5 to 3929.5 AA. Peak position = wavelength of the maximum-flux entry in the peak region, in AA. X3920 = 3916.0 AA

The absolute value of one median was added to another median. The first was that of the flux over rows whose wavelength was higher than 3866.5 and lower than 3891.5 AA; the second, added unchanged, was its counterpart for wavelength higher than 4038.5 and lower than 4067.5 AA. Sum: 19.4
